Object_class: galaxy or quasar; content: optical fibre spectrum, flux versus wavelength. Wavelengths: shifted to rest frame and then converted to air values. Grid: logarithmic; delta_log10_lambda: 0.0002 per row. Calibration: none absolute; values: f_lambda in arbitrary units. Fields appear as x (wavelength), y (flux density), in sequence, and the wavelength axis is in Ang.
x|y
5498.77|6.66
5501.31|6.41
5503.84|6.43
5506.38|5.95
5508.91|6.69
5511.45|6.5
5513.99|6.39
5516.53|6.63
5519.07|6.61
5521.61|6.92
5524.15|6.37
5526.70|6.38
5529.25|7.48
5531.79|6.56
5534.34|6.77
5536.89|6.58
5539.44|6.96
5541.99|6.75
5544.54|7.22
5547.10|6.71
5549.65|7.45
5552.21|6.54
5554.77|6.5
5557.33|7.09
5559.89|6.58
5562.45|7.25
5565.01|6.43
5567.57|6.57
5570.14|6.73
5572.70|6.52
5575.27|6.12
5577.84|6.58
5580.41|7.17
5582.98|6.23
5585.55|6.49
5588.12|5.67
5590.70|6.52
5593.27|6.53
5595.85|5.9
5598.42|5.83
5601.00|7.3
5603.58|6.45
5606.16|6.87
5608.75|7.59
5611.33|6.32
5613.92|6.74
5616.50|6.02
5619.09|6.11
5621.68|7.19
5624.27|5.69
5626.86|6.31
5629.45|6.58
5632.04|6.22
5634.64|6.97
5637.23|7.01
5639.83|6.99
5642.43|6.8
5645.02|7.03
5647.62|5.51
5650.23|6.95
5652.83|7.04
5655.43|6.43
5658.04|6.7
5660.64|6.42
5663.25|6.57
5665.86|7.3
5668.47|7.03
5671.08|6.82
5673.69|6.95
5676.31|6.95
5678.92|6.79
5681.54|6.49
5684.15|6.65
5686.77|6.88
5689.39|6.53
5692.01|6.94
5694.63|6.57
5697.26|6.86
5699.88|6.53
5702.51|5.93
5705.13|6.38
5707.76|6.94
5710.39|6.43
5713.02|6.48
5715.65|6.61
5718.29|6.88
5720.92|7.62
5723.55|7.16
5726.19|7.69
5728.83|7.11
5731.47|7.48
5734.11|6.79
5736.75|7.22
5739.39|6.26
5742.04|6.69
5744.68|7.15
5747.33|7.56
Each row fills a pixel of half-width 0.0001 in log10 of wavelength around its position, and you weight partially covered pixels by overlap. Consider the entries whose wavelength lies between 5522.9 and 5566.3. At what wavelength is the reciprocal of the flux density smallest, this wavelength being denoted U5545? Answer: 5529.25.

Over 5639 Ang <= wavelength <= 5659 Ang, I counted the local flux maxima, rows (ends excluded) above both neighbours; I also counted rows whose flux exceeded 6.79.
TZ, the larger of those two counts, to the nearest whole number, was 5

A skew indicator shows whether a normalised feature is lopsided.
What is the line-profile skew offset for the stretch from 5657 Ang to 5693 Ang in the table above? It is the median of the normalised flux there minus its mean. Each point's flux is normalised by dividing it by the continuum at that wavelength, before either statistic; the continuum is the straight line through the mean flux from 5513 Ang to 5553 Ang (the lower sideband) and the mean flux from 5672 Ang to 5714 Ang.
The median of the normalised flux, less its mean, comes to 0.003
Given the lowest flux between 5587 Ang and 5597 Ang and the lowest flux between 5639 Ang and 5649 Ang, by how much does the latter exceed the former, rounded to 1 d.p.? -0.2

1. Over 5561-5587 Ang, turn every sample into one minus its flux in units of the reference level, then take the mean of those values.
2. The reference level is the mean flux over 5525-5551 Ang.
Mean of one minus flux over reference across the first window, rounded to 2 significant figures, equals 0.040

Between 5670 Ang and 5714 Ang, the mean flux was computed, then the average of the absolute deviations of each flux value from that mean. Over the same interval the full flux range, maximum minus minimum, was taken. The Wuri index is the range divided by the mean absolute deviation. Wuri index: 4.57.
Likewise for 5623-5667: 4.72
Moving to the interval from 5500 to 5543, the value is 6.75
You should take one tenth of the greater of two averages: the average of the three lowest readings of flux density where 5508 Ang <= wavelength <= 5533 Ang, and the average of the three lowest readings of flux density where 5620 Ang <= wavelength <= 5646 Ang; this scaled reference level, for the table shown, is 0.638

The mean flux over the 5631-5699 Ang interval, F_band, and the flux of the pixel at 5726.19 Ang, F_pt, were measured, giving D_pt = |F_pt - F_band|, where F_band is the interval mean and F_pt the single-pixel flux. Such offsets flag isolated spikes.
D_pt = 0.9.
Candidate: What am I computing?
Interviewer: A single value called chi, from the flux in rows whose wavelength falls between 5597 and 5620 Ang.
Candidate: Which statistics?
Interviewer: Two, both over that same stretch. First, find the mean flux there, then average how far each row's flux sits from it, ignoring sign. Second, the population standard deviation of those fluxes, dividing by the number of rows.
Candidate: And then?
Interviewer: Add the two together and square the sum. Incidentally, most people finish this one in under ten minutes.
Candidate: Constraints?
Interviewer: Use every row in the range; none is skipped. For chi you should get 1.1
